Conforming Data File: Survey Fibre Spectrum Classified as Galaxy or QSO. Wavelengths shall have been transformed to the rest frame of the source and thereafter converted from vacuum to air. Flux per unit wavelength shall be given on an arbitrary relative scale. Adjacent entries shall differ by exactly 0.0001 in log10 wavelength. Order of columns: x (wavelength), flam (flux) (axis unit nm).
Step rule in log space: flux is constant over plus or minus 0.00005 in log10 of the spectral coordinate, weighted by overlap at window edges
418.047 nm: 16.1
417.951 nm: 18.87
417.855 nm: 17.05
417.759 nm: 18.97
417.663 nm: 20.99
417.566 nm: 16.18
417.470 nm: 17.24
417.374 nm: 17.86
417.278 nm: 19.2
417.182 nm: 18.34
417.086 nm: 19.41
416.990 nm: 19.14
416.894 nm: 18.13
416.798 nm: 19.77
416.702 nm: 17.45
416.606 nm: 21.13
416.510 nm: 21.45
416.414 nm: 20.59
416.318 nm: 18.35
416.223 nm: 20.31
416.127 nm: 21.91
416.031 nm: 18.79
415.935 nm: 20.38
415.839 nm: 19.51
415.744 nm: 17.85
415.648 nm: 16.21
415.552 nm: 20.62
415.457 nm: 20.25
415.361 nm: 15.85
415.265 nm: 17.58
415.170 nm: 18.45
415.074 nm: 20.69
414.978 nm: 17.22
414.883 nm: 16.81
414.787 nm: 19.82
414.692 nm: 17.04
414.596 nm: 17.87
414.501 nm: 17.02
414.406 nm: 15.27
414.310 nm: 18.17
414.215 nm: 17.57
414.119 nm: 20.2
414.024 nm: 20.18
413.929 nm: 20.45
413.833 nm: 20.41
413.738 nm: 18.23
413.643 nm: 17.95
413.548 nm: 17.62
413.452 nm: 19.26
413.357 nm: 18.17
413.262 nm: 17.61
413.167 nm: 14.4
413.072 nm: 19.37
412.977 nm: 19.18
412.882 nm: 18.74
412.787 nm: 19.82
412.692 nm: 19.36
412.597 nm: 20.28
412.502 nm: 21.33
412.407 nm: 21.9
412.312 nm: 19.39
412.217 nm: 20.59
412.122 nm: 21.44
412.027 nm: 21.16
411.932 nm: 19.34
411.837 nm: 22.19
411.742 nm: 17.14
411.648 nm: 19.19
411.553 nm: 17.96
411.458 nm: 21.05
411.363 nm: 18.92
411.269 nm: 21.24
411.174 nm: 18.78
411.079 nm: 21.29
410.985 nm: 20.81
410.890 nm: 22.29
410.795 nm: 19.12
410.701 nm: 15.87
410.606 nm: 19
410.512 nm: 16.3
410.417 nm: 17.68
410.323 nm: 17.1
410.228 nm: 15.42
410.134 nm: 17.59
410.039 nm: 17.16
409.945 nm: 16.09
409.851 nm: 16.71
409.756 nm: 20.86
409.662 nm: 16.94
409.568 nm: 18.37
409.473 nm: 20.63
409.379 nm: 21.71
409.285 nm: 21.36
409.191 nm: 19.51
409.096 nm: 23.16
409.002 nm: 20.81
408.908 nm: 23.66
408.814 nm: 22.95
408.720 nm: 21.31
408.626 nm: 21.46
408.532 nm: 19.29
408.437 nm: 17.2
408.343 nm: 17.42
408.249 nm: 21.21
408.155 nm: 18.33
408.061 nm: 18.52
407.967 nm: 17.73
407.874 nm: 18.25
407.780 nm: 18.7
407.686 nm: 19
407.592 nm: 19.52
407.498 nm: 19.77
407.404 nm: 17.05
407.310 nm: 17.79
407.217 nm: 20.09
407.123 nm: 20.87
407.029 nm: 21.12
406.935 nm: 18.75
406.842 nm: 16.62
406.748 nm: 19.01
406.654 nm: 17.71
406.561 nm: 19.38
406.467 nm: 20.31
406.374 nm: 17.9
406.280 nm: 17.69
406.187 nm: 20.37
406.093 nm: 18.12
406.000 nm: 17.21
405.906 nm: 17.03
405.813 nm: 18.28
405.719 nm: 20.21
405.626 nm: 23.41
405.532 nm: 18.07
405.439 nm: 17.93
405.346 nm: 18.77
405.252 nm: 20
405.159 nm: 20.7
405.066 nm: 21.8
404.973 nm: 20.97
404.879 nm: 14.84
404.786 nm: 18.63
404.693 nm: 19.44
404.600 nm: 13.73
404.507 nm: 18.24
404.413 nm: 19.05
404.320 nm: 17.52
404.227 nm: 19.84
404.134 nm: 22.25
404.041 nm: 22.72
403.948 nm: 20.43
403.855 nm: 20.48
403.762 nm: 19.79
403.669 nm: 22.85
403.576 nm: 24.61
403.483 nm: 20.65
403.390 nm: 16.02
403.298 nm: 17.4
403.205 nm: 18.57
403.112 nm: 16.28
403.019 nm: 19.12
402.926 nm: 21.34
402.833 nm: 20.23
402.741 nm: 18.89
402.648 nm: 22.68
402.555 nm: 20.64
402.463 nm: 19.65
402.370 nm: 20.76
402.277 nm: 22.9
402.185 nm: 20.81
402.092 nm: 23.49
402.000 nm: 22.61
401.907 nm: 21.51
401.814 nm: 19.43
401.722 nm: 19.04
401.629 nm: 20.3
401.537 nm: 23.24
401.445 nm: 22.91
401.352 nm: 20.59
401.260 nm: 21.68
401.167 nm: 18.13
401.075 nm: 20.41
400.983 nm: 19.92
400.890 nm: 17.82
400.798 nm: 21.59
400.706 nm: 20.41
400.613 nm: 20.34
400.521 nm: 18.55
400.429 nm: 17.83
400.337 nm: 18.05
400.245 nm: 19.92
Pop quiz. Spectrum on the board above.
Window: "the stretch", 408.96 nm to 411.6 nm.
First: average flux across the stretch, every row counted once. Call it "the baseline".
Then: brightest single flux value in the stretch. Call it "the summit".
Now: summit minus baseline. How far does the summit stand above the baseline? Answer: 4.10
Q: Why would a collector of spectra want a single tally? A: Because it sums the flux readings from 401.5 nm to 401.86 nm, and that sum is 82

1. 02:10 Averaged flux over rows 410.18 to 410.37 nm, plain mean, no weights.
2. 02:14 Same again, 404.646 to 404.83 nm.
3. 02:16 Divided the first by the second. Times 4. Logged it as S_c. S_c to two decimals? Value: 3.42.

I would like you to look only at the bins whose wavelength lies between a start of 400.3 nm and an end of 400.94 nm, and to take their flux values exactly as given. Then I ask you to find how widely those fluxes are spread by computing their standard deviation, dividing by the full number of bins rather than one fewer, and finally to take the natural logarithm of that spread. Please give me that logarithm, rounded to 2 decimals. 0.35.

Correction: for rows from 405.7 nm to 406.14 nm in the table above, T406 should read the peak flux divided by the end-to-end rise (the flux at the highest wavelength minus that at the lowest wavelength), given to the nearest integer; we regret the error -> -10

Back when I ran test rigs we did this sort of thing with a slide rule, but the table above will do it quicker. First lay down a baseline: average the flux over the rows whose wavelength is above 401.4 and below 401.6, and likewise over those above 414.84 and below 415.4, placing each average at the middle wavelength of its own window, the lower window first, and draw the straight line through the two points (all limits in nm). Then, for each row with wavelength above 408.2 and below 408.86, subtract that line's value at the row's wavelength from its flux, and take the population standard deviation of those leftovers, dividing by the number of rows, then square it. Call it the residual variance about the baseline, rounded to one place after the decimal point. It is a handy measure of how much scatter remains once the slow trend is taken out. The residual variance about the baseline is 4.3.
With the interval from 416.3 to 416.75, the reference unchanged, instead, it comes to 2.5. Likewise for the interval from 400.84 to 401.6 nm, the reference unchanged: 3.7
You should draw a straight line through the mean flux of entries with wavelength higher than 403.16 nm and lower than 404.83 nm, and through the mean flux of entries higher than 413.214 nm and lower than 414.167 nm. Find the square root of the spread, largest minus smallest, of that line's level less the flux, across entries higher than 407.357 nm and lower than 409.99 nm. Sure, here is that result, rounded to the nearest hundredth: 2.74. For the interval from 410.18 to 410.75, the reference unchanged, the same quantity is 1.90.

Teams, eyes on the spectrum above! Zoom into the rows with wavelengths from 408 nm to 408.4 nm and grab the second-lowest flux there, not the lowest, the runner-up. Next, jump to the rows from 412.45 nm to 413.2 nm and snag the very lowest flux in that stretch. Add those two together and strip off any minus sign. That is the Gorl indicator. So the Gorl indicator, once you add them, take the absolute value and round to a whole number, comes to 33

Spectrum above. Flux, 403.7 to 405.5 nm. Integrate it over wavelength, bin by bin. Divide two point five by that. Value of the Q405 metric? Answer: 0.07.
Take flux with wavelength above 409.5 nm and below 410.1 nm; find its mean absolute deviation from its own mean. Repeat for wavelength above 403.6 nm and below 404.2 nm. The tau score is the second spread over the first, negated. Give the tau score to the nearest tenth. -0.9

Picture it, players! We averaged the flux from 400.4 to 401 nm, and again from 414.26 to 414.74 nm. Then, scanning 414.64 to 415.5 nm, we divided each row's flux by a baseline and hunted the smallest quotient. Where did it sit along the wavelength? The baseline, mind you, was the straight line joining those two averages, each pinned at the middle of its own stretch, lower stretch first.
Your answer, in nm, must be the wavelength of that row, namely 415.361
